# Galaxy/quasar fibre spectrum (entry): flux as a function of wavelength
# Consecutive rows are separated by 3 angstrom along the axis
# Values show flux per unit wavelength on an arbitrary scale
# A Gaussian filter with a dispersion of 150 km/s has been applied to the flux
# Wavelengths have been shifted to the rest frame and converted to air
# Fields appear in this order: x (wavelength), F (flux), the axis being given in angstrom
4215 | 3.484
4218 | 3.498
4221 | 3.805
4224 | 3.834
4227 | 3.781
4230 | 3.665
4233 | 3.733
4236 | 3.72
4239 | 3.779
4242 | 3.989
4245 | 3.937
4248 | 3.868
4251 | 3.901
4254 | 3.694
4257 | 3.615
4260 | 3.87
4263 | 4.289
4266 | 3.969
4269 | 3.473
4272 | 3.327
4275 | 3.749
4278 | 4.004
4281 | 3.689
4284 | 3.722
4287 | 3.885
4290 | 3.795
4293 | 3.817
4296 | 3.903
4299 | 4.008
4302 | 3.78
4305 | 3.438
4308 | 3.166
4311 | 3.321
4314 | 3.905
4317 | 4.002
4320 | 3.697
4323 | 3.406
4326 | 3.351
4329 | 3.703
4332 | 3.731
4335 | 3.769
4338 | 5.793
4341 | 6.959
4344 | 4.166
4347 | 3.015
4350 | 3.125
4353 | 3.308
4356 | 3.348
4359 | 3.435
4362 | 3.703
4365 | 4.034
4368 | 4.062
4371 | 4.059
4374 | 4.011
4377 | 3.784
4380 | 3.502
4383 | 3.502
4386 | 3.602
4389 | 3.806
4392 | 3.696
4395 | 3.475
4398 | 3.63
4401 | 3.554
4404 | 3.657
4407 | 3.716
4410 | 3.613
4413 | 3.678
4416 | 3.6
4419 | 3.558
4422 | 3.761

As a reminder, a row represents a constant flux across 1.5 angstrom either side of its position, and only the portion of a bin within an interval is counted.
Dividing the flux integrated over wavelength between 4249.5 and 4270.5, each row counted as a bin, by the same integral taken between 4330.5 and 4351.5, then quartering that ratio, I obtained 0.219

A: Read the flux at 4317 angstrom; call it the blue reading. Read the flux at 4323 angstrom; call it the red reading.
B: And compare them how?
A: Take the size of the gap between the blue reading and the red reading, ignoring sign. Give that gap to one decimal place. 0.6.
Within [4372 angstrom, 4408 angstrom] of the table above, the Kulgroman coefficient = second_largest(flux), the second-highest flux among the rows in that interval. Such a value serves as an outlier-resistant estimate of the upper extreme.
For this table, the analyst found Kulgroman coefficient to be 3.806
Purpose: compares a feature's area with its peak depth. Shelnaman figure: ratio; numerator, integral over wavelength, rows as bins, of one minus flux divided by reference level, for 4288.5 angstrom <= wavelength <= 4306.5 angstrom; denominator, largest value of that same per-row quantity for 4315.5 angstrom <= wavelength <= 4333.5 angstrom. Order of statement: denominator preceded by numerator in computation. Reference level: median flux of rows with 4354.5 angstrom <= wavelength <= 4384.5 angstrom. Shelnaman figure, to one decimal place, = -2.1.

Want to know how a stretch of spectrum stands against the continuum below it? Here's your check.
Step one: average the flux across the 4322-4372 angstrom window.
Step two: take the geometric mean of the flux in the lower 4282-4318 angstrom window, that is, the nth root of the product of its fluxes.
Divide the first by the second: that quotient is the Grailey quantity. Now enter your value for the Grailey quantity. 1.06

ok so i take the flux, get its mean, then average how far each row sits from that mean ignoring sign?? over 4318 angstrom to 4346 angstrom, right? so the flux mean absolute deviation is 0.93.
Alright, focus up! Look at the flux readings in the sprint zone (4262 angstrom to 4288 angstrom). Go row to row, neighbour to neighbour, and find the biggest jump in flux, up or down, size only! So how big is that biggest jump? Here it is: 0.50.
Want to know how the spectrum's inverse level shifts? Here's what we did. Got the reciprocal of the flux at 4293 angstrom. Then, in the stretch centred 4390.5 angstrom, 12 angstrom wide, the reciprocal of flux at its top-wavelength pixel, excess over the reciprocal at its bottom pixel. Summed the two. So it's 0.272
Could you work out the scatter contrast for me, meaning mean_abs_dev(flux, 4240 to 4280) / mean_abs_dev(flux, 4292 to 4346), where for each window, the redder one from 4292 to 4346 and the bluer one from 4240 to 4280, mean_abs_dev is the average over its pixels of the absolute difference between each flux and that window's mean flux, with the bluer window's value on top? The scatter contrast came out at 0.35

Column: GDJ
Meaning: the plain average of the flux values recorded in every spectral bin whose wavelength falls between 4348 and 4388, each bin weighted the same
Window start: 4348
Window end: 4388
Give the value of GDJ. 3.65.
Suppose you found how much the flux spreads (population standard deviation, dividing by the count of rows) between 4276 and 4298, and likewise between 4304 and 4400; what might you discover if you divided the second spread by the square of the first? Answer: 72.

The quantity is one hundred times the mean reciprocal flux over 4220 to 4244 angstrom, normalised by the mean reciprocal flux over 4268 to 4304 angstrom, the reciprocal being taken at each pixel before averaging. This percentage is 99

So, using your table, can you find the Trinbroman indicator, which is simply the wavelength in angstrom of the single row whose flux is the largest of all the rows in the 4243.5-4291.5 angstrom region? 4263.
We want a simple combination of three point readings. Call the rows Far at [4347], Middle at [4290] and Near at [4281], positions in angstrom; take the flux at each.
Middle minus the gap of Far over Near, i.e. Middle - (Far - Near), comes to 4.47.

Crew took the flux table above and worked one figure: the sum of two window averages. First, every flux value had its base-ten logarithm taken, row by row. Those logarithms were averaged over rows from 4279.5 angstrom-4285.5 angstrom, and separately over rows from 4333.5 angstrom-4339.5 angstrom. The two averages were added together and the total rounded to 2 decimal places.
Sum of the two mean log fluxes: 1.24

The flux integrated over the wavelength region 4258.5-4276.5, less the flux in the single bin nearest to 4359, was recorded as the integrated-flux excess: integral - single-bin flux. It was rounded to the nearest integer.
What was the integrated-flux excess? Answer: 65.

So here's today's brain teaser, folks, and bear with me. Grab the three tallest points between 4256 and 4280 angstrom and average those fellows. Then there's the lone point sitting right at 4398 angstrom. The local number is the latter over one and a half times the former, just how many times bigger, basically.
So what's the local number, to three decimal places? 0.592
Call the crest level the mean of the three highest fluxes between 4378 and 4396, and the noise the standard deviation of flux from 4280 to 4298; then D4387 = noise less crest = -3.62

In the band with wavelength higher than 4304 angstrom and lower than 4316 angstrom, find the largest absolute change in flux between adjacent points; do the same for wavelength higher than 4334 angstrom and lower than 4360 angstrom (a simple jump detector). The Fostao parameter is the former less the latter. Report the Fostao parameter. -2.2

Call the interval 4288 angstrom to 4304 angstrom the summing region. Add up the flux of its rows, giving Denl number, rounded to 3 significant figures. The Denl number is 19.3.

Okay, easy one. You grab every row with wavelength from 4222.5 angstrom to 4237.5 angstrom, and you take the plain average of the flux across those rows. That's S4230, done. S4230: 3.75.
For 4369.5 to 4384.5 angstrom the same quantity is 3.77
